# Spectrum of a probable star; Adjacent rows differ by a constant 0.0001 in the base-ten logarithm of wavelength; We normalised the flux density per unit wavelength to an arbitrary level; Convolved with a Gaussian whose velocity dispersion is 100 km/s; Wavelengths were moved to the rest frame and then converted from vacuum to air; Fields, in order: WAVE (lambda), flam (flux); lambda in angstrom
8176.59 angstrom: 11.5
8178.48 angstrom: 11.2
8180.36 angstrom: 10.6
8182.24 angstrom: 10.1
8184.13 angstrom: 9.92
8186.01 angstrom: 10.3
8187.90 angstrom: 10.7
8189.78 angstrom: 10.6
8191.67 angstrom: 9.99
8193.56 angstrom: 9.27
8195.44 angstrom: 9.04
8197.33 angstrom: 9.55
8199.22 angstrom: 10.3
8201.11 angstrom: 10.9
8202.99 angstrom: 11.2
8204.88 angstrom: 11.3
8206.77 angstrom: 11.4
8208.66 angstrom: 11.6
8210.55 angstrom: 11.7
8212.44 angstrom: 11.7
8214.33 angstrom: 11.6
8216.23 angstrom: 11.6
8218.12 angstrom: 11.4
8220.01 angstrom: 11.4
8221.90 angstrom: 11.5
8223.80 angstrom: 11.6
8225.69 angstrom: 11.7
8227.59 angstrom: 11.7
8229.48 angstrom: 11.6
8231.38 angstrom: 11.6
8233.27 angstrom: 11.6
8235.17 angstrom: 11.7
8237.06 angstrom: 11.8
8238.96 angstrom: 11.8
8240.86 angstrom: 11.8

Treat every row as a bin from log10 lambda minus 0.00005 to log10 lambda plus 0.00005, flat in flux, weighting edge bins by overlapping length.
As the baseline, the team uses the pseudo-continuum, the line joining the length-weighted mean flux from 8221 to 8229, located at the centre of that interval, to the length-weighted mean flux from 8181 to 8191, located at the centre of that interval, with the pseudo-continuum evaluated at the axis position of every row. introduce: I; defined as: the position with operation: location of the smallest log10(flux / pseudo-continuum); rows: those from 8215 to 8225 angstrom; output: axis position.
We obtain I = 8220.01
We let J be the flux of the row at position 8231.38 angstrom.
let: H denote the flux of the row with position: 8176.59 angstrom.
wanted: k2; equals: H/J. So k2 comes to 0.99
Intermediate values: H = 11.5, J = 11.6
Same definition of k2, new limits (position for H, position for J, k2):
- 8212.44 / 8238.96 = 0.99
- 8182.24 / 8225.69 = 0.86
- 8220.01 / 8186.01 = 1.11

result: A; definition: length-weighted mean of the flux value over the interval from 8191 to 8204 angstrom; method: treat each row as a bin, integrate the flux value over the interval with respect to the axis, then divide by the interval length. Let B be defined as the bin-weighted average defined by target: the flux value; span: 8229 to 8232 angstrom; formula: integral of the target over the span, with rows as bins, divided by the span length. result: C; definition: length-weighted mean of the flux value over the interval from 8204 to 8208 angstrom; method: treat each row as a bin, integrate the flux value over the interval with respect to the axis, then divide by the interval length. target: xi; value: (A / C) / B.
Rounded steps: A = 10.0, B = 11.6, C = 11.4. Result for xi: 0.076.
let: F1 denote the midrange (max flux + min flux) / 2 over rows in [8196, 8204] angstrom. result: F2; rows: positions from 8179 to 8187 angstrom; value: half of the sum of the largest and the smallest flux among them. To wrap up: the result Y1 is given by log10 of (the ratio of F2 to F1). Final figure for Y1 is 0.00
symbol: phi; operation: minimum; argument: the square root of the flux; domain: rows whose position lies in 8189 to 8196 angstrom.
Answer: 3.01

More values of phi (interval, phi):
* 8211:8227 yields 3.38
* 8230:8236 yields 3.41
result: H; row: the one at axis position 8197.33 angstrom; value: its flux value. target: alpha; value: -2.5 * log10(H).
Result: -2.45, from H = 9.55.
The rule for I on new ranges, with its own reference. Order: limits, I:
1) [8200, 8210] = 8201.11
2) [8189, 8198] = 8195.44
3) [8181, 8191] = 8184.13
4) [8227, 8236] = 8233.27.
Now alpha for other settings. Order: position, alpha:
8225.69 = -2.67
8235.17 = -2.67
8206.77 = -2.64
